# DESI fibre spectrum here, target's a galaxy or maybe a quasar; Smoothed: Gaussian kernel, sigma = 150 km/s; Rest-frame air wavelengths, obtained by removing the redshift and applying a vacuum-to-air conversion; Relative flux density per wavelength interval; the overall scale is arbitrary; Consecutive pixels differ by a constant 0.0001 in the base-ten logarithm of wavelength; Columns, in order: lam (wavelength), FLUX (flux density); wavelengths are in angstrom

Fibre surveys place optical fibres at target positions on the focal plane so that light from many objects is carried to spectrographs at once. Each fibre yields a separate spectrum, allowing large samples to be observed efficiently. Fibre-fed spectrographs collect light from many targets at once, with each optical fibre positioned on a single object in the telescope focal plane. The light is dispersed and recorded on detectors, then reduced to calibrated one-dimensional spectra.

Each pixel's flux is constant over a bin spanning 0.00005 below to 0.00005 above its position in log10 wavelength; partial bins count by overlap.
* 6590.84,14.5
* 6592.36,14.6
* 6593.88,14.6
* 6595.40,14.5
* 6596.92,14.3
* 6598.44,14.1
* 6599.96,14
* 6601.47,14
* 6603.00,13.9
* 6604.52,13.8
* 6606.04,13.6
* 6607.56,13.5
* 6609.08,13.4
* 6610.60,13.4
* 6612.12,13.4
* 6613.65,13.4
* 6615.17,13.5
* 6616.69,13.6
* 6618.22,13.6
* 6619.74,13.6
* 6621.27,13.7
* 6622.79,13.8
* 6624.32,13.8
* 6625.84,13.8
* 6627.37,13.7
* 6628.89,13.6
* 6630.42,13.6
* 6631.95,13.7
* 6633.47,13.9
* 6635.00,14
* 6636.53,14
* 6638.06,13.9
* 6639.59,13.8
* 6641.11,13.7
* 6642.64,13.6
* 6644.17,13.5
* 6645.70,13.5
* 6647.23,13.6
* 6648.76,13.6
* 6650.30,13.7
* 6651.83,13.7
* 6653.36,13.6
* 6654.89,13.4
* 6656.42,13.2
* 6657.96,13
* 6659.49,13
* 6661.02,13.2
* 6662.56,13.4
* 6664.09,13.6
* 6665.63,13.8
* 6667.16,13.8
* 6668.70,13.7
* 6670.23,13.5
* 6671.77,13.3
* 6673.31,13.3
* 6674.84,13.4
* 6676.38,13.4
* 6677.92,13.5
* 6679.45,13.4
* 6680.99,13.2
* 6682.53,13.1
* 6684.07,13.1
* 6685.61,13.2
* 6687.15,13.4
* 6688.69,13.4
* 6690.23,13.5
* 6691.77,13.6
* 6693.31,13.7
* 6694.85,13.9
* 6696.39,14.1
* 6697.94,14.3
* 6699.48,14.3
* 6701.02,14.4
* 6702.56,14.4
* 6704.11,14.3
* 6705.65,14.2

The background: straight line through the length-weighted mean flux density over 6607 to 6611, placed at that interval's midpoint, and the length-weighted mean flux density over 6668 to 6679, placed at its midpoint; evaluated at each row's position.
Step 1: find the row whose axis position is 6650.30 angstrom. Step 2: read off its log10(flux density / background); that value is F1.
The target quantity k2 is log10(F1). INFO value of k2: -2.1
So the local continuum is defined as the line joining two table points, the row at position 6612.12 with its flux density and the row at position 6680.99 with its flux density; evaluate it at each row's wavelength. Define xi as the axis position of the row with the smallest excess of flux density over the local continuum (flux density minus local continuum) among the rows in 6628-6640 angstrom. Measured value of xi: 6628.89 angstrom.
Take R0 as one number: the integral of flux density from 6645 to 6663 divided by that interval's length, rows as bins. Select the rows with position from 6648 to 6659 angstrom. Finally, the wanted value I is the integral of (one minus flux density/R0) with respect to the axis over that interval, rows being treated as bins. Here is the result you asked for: -0.03 angstrom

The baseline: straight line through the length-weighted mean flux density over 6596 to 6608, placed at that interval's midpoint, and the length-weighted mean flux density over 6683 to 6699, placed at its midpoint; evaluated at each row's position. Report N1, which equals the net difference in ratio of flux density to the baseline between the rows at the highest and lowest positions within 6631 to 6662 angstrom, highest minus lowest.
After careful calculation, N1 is -0.03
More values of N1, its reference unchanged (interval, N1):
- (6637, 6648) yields -0.02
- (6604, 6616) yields -0.02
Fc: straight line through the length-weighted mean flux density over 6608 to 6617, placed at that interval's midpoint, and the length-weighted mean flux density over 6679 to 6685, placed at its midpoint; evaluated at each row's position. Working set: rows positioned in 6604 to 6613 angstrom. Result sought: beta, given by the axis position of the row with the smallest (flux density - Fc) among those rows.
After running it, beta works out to 6609.08 angstrom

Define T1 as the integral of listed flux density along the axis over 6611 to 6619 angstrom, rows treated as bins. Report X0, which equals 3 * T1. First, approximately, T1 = 108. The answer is 323.9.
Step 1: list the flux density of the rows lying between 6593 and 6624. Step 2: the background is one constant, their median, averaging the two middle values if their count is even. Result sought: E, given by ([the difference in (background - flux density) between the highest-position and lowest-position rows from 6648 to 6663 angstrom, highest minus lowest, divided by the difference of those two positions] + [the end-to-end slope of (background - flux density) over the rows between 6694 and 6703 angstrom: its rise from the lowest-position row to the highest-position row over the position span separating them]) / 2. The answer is -0.03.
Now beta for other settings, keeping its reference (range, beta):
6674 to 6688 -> 6682.53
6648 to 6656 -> 6654.89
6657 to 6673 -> 6657.96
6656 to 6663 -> 6657.96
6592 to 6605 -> 6604.52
